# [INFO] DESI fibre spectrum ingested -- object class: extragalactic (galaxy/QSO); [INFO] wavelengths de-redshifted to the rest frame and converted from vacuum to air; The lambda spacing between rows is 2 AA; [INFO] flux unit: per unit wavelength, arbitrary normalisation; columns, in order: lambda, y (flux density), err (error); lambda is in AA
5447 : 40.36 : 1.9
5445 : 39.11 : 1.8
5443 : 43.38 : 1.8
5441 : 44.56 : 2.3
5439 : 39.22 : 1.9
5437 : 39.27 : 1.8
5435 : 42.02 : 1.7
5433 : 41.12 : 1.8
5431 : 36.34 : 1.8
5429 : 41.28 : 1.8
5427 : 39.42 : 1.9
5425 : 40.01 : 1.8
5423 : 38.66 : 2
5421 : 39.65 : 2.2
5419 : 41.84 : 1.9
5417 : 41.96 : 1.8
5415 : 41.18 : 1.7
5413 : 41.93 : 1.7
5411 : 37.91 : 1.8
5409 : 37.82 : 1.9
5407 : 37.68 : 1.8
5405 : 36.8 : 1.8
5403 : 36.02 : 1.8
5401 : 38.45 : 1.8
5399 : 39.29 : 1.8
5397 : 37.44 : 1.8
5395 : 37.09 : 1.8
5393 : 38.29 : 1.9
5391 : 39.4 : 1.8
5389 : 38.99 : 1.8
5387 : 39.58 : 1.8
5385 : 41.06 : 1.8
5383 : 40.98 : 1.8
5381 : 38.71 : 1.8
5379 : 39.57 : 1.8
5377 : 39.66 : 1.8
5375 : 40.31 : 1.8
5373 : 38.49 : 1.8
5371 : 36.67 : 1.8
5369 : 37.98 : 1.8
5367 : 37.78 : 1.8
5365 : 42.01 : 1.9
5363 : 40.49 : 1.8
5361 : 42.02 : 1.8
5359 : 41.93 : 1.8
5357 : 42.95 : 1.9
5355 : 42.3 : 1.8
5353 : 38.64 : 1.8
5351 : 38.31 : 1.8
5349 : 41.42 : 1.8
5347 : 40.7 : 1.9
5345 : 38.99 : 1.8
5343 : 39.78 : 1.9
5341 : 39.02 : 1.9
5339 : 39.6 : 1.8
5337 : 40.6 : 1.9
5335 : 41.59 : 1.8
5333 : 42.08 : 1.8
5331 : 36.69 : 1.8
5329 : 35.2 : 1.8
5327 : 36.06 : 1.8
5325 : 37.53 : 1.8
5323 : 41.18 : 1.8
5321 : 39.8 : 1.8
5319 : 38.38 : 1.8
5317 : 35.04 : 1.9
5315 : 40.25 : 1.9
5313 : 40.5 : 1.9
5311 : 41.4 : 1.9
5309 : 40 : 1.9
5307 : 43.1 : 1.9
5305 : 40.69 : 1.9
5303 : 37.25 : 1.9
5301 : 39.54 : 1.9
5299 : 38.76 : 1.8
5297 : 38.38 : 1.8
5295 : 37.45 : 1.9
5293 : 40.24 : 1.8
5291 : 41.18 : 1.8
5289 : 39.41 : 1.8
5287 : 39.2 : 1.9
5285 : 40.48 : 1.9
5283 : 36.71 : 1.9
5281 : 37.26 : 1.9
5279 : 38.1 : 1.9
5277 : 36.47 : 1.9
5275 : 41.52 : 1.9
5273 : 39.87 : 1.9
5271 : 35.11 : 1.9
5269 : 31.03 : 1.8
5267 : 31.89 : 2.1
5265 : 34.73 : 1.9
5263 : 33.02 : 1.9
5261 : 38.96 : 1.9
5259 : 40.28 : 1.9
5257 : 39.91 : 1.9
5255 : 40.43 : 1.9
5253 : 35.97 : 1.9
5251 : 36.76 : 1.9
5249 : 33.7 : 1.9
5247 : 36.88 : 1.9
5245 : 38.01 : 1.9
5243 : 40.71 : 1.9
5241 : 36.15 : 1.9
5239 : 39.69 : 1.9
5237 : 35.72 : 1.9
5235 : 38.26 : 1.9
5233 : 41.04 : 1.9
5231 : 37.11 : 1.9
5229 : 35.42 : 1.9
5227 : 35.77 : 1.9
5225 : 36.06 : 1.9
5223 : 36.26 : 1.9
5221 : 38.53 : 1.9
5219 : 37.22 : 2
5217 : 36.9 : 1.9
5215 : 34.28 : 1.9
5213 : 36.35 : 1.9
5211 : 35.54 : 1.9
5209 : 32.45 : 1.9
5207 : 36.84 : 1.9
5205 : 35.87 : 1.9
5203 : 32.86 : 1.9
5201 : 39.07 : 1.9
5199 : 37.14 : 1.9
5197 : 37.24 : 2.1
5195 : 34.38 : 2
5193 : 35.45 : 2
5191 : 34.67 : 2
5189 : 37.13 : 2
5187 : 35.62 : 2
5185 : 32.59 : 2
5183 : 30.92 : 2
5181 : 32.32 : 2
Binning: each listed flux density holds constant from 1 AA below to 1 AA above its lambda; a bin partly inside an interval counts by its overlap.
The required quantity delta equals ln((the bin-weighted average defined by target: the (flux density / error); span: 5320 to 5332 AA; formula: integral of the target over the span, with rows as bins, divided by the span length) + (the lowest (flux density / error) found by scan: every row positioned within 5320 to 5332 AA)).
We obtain 3.70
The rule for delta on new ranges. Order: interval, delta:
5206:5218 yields 3.58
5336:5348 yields 3.73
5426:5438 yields 3.75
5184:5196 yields 3.52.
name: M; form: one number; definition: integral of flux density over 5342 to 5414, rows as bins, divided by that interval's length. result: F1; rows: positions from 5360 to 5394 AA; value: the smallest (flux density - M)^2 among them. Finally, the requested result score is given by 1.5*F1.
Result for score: 0.00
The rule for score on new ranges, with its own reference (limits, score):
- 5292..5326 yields 0.04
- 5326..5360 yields 0.08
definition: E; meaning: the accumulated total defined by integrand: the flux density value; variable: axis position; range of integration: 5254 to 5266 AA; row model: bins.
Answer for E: 455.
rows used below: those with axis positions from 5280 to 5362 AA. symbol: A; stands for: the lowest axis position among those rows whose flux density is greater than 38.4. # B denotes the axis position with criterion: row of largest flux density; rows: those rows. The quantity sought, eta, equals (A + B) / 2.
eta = 5296 AA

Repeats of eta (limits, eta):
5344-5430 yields 5351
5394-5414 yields 5406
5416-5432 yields 5417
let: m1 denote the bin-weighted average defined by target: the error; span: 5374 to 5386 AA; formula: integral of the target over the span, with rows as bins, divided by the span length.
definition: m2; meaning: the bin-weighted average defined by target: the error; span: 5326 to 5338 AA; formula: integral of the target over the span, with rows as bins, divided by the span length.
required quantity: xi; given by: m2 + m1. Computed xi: 3.62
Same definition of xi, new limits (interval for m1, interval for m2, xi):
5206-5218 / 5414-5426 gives 3.80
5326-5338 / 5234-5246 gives 3.72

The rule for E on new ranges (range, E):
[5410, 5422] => 489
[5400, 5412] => 449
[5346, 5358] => 489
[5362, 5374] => 467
